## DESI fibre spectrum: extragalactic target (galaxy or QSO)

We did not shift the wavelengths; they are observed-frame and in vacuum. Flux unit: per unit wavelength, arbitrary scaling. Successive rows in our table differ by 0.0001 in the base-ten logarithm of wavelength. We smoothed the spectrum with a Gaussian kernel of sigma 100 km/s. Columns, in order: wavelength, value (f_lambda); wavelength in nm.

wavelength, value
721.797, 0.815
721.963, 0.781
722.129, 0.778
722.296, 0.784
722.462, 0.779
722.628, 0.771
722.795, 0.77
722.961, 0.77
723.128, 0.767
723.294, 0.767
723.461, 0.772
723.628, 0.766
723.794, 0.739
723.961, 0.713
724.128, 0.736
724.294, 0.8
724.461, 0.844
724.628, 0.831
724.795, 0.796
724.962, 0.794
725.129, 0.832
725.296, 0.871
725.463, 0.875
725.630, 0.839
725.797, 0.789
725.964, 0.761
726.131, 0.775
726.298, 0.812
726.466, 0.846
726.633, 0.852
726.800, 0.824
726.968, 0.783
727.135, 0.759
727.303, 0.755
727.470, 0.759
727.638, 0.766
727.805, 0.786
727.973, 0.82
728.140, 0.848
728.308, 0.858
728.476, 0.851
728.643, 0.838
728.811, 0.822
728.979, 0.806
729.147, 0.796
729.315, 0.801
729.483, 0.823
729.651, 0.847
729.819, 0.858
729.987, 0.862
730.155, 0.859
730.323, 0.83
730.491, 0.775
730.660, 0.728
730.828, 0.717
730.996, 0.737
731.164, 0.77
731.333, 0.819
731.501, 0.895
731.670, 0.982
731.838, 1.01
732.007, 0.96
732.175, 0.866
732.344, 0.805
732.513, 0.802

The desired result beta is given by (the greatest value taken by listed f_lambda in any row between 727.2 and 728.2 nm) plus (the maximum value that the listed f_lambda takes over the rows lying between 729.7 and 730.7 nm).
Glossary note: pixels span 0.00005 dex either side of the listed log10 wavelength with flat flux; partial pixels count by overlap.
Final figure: 1.710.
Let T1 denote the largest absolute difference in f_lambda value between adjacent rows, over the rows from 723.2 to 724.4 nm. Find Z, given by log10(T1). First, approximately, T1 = 0.064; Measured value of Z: -1.19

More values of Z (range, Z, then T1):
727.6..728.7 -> -1.47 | 0.034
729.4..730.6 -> -1.26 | 0.055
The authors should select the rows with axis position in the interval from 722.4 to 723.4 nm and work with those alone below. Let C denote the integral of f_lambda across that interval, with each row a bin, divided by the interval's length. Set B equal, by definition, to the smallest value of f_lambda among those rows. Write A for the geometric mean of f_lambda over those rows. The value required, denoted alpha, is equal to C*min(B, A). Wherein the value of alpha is 0.59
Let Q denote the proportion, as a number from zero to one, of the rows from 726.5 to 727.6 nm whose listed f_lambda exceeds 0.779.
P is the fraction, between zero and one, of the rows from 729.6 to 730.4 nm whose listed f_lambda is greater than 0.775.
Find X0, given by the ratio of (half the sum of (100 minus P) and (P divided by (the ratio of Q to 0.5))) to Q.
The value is 100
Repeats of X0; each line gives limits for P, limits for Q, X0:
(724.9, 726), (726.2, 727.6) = 80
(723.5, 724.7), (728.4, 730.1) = 50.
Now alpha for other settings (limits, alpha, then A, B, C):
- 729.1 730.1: 0.66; 0.831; 0.796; 0.83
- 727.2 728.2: 0.59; 0.788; 0.755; 0.79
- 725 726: 0.63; 0.827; 0.761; 0.83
